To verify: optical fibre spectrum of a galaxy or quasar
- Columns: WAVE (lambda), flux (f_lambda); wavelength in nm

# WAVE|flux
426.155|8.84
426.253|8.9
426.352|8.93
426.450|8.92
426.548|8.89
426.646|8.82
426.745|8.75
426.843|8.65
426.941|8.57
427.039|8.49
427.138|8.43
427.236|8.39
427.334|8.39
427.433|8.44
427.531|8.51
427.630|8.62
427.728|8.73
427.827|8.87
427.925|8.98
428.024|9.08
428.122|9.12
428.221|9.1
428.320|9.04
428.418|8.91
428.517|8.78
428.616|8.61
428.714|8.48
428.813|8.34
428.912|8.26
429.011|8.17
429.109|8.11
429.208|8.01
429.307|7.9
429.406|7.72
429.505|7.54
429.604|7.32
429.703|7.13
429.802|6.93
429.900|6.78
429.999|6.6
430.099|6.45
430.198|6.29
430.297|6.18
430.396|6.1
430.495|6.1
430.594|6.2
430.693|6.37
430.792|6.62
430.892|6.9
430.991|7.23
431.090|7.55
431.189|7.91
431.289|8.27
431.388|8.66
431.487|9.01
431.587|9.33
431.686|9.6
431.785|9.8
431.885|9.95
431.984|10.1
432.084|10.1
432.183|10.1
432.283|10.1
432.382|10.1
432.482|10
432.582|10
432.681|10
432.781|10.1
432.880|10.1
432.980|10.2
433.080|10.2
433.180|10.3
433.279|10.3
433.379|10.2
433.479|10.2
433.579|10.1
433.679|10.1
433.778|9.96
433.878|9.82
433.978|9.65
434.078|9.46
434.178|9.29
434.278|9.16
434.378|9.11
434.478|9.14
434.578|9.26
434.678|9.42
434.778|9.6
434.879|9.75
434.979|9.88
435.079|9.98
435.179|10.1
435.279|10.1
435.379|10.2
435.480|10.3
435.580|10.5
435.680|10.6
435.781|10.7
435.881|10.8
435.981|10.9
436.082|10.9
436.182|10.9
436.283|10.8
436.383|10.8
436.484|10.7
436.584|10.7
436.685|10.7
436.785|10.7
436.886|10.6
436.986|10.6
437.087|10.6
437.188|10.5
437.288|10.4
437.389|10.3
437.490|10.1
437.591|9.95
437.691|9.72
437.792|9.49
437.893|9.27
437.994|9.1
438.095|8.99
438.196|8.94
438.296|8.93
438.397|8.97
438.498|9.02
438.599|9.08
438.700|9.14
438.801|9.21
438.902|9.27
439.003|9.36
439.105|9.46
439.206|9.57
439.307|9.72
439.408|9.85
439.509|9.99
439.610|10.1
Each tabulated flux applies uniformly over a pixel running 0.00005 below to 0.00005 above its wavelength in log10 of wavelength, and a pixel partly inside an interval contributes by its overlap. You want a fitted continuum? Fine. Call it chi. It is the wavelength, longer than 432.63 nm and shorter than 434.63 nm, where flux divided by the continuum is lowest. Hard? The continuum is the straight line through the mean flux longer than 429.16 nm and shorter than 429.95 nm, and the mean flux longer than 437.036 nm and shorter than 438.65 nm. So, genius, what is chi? 434.378 nm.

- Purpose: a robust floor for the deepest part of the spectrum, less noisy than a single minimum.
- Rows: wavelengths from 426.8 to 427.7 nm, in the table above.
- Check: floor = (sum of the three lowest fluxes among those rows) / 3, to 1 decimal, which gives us 8.4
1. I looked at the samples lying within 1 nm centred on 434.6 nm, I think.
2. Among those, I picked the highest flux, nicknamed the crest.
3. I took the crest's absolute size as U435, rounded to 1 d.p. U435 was 10.0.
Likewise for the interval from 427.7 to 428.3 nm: 9.1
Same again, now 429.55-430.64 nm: 7.3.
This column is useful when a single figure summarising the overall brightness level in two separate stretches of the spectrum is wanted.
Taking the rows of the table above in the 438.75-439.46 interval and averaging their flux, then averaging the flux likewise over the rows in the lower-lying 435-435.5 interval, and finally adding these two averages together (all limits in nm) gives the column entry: 19.6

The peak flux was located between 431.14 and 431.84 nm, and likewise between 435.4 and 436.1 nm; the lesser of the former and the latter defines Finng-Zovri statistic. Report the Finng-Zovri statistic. 9.8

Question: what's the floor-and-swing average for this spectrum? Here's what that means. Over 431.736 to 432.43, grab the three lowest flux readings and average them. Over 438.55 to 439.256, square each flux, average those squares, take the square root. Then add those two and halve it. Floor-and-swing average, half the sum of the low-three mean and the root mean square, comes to 9.6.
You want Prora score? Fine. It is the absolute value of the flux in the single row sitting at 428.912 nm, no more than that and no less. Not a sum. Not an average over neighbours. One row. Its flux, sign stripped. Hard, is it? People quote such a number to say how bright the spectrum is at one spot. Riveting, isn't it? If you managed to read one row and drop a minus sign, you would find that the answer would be 8.3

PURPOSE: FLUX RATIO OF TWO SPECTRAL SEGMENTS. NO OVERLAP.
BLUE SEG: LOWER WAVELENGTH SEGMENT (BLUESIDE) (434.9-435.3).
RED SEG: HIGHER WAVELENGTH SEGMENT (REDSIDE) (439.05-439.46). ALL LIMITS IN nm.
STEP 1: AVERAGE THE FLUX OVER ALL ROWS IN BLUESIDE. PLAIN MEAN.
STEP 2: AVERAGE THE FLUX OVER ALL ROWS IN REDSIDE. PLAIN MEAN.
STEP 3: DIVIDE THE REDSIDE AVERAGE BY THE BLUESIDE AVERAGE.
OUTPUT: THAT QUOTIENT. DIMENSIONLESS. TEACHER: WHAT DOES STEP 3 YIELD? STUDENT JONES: 0.96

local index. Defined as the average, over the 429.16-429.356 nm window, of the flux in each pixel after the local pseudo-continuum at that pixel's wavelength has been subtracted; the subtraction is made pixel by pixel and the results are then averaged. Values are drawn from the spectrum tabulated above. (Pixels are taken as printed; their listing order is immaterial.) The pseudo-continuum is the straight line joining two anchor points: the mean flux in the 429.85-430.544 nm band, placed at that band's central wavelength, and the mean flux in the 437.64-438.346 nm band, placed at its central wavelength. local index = 1.94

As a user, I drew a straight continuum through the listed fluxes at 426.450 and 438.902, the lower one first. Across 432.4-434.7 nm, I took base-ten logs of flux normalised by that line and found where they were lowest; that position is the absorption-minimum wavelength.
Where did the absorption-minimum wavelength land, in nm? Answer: 434.378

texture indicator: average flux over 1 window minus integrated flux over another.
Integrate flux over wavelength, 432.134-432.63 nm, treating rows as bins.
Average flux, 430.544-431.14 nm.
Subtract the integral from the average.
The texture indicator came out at 1.8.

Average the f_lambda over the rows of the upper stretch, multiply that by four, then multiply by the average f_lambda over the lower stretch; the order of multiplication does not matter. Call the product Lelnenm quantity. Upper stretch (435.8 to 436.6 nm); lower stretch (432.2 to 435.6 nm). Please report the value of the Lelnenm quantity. 428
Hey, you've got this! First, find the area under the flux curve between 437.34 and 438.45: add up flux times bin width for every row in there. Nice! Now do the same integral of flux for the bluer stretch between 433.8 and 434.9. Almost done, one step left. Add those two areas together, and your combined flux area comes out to 20.8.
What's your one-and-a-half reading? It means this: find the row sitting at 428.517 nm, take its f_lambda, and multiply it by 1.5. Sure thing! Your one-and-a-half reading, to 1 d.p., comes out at 13.2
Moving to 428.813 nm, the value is 12.5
